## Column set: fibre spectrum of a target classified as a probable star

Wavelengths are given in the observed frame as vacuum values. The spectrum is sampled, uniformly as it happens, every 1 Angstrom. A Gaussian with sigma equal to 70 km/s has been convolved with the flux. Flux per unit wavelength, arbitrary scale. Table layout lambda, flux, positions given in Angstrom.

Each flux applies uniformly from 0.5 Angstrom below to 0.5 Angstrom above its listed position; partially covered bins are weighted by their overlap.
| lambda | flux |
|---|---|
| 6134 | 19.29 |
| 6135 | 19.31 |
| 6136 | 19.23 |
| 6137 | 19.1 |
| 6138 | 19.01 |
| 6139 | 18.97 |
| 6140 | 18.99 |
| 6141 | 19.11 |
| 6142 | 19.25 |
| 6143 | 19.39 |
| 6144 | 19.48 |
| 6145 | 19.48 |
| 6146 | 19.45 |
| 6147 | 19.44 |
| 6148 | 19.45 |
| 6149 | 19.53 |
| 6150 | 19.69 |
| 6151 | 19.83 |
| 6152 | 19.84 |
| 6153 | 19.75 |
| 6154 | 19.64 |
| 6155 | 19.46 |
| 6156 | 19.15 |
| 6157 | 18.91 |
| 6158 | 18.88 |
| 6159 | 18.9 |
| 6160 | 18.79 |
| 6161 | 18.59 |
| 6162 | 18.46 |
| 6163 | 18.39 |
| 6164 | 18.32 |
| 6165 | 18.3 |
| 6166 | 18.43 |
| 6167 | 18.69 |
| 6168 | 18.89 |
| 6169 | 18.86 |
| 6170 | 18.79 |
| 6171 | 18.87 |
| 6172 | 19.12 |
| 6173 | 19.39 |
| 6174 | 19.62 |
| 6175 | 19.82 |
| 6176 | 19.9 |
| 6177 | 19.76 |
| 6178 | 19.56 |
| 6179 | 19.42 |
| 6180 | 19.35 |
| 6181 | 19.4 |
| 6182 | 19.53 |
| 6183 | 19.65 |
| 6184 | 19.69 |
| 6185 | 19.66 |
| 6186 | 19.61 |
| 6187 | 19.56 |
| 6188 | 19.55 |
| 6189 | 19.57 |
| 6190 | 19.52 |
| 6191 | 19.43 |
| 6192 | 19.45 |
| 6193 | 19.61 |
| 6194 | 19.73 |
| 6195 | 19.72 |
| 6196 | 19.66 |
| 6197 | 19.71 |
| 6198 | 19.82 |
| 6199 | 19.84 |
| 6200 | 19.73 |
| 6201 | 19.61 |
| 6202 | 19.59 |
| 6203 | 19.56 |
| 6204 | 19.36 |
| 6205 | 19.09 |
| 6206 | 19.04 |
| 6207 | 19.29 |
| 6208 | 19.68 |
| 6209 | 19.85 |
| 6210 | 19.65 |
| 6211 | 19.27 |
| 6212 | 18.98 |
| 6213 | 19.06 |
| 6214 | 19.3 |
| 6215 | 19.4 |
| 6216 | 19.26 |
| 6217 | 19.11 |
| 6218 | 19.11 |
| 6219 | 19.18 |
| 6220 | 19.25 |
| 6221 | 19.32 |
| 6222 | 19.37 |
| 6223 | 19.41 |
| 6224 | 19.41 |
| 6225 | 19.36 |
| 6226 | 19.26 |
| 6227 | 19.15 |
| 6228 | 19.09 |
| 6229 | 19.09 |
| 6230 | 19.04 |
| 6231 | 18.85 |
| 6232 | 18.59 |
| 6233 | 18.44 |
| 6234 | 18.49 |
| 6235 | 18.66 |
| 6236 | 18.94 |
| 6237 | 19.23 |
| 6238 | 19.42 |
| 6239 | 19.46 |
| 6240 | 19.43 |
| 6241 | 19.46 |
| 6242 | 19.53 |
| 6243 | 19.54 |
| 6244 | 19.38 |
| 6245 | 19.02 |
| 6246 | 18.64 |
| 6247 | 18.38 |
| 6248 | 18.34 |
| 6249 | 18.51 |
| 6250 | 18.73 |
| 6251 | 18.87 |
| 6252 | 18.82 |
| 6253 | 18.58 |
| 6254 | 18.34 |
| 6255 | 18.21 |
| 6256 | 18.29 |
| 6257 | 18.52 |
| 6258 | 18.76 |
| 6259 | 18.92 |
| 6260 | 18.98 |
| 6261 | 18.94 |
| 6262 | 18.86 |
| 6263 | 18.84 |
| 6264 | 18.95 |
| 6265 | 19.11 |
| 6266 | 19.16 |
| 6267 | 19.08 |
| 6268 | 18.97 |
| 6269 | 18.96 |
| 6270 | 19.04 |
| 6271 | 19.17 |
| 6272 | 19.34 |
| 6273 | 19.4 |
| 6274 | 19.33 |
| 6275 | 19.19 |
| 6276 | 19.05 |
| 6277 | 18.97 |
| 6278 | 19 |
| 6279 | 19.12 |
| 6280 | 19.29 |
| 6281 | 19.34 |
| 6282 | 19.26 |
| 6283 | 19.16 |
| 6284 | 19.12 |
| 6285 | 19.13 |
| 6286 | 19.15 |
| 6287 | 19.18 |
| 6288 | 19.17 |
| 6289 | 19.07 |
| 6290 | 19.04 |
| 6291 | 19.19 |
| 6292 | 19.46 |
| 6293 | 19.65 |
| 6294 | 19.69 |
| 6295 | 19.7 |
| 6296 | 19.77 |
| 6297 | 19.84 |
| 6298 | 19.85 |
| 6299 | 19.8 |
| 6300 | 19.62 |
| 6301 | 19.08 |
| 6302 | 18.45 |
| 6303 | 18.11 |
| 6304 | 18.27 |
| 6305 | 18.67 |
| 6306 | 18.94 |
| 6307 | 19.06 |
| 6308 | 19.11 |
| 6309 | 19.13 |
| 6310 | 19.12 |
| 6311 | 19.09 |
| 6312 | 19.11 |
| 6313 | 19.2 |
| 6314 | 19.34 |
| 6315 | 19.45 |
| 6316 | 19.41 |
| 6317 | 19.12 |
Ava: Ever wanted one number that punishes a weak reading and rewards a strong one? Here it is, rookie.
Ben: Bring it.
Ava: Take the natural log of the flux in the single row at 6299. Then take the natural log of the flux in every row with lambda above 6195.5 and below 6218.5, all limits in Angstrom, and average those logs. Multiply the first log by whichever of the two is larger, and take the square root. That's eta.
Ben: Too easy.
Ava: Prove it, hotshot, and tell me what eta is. 2.99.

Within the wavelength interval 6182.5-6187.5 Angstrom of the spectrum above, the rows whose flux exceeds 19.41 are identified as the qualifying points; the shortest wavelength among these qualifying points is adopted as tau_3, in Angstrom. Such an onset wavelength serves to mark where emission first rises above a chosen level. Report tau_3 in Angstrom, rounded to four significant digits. 6183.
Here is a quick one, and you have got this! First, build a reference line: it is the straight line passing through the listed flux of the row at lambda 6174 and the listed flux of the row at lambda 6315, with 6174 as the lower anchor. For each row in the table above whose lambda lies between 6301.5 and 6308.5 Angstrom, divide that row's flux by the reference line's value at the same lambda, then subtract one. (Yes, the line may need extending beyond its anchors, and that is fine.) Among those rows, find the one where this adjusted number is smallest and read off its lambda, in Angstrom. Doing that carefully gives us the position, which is 6303 Angstrom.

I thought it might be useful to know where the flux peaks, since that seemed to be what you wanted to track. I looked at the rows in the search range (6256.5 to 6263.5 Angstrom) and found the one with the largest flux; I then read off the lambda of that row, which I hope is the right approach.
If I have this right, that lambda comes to 6260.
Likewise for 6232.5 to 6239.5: 6239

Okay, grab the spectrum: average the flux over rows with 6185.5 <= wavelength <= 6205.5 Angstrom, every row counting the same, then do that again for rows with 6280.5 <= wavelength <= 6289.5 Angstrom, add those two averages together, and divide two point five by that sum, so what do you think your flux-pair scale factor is 0.0645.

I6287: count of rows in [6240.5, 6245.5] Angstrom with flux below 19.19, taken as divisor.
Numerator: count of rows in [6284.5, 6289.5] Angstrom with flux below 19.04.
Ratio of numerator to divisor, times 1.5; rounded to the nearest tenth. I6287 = 0.0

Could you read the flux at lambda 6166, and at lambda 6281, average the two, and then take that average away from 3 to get -15.9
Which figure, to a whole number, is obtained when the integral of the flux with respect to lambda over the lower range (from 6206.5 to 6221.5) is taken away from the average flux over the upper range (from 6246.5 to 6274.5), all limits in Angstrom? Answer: -271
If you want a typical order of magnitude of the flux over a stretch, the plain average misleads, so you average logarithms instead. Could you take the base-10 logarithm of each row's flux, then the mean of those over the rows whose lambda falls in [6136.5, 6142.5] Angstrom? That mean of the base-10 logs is 1.28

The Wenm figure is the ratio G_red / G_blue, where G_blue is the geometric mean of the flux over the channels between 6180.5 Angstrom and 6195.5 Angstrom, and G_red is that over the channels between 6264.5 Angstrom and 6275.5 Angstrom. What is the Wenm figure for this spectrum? 0.98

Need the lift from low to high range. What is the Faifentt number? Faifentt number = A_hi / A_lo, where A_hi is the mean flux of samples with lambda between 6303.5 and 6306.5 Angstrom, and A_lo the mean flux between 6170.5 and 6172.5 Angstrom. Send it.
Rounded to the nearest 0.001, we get 0.981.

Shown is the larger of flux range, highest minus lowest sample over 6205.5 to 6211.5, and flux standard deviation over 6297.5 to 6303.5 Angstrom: 0.81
